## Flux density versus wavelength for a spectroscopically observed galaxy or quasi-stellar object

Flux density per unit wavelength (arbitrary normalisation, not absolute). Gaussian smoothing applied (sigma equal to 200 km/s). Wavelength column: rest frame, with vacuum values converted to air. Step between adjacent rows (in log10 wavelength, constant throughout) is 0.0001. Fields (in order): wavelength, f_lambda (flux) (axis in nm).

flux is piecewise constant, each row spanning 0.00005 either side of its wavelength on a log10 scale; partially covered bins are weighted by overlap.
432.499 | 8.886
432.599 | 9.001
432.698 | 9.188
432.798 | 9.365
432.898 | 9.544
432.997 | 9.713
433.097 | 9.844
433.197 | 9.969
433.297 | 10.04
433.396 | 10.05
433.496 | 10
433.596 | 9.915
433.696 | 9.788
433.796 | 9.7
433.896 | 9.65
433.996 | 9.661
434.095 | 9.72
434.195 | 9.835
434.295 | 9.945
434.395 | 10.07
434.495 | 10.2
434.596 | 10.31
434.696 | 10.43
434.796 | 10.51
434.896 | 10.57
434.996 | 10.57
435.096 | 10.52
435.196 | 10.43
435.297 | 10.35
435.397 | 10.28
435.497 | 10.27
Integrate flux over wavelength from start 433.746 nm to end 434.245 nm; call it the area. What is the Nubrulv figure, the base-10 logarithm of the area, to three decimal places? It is 0.686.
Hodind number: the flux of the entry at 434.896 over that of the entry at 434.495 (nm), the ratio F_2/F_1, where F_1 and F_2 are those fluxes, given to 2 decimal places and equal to 1.04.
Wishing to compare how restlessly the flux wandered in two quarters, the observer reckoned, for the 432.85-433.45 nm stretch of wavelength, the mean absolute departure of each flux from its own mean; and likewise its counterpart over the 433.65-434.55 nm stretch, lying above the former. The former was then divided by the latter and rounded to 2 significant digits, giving 1.0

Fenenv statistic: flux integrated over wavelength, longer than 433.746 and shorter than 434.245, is 4.9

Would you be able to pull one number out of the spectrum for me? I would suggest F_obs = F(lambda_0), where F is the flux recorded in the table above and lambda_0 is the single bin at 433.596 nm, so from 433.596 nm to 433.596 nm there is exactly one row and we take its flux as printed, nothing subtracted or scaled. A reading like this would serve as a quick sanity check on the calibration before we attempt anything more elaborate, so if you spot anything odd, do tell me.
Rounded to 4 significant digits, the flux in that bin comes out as 9.915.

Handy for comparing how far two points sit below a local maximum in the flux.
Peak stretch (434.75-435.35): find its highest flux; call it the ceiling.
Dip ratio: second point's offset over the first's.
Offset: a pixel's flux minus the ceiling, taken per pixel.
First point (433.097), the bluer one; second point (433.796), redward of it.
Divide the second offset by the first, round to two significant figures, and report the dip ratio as 1.2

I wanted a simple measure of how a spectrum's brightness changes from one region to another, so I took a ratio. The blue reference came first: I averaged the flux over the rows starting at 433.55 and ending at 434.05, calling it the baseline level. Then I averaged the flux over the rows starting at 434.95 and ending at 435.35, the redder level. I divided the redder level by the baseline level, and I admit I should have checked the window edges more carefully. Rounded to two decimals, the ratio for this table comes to 1.07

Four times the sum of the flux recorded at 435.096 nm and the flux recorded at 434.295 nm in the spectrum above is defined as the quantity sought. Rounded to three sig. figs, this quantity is 81.9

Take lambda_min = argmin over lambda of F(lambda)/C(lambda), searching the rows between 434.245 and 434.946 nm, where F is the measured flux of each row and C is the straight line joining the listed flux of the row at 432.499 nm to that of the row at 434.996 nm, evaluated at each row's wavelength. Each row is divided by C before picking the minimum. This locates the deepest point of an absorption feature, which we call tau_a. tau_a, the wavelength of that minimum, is 434.295 nm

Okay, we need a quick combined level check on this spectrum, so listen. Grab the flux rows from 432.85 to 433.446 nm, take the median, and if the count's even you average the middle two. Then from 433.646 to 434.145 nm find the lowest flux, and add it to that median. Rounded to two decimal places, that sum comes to 19.56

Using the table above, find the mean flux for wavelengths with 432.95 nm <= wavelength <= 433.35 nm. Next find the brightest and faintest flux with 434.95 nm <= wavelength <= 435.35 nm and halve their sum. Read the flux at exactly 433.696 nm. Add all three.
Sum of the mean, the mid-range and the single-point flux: 30.1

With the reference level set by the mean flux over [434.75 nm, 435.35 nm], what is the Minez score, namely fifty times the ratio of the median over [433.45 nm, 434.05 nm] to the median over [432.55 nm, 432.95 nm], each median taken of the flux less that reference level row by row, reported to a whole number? 31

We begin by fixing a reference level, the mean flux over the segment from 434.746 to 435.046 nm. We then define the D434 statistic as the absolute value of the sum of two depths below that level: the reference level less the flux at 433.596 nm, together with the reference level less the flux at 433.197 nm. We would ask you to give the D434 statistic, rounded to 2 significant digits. 1.2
